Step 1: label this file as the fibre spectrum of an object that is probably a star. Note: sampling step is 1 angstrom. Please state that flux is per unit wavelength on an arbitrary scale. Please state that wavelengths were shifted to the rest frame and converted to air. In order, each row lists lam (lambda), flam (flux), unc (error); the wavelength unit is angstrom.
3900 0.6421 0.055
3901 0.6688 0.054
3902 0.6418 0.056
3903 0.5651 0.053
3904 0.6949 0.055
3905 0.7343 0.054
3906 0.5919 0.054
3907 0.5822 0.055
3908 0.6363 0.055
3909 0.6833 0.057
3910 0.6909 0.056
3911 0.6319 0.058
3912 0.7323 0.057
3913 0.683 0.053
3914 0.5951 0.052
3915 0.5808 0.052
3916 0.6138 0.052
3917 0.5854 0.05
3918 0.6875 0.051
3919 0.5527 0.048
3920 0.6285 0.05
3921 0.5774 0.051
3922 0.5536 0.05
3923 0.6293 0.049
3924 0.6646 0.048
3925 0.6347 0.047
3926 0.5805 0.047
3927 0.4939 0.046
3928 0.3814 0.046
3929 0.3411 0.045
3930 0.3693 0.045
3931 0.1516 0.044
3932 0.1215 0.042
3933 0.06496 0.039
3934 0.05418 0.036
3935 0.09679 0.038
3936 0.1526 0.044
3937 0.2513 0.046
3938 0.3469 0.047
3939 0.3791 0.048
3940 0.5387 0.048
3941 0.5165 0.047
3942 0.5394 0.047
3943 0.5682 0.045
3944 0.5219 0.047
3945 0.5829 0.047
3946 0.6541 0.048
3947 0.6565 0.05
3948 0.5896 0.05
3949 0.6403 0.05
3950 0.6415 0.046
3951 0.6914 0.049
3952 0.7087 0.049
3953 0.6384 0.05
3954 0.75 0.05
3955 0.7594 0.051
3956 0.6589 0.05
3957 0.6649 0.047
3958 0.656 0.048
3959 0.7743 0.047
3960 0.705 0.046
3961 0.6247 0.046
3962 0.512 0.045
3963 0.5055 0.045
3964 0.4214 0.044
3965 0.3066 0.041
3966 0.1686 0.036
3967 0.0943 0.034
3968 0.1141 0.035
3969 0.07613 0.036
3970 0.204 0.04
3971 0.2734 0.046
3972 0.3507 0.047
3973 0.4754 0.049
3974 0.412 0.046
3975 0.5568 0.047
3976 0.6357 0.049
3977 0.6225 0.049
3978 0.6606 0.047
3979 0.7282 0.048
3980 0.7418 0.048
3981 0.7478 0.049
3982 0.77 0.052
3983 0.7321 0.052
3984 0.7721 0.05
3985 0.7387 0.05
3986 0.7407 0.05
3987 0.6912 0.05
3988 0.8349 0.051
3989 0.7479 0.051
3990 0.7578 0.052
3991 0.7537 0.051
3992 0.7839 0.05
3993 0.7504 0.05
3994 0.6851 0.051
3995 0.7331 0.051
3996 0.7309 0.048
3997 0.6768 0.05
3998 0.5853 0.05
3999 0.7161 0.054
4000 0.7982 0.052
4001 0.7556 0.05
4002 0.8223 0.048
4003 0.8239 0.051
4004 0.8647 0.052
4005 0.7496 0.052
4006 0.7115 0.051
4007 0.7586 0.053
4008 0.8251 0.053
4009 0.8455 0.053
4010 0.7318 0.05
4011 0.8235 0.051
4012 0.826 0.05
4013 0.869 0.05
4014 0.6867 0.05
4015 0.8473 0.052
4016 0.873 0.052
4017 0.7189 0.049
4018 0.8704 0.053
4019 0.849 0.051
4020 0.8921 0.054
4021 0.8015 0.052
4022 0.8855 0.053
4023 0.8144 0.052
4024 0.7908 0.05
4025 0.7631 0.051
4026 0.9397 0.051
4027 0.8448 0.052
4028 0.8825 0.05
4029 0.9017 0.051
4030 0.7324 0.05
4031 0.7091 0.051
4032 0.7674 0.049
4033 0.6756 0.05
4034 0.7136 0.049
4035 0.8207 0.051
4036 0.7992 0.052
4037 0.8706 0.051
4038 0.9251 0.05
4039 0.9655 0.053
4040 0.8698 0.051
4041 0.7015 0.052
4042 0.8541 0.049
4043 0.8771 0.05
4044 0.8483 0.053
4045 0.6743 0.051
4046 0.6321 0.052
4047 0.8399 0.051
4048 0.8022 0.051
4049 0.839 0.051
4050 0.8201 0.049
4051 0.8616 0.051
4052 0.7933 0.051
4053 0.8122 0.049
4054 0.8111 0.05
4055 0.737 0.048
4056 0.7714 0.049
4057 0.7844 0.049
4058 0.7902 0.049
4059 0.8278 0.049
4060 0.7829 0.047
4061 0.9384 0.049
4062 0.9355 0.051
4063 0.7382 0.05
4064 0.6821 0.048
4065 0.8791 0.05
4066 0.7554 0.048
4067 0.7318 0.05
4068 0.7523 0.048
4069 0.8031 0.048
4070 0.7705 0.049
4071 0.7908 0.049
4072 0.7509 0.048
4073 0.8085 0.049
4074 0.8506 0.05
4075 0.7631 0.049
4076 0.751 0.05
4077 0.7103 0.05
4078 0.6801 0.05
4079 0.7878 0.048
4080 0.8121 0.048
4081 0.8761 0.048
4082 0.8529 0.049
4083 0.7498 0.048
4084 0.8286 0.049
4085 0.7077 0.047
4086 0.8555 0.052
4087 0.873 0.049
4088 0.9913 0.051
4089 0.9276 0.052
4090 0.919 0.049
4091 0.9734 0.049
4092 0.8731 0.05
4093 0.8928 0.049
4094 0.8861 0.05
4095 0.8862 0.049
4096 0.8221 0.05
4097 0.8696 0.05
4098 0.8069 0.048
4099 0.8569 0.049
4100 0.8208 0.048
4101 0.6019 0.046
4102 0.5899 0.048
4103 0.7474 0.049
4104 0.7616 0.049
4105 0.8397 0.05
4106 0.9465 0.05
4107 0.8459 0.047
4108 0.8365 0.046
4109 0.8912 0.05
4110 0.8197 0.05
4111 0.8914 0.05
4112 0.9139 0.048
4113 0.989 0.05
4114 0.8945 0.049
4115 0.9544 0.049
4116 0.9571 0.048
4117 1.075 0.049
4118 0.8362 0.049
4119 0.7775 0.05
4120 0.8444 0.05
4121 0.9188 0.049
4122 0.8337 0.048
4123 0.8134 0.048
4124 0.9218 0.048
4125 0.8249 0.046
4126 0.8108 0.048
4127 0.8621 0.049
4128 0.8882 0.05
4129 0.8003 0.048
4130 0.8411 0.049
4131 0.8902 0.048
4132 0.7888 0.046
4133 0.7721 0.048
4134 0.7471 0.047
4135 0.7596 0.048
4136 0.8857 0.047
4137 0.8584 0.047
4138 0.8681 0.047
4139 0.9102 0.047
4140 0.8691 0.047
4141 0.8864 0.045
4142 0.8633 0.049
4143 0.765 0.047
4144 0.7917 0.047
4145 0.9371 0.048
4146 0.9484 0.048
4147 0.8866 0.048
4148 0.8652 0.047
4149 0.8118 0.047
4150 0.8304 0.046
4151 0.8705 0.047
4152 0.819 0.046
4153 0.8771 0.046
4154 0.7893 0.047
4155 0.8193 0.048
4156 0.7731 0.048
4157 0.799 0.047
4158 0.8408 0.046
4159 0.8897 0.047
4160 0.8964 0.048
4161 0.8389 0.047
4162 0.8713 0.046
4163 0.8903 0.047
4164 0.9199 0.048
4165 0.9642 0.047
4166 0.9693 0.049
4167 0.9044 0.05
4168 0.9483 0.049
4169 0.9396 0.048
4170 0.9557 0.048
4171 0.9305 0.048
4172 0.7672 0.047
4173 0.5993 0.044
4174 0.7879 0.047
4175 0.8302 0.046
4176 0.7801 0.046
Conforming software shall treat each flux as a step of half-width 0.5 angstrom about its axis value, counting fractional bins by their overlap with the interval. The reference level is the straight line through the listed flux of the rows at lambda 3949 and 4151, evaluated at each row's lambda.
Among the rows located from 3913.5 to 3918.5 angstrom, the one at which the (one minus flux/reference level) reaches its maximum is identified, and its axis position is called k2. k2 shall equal 3915 angstrom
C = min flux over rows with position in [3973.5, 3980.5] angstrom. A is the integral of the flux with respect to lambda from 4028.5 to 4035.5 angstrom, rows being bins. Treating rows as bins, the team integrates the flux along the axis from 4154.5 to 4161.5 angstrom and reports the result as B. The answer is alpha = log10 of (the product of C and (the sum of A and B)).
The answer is 0.7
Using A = 5.3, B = 5.9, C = 0.412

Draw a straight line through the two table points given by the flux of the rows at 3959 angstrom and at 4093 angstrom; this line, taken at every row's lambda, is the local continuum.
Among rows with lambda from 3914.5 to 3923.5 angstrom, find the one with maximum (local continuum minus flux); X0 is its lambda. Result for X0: 3922 angstrom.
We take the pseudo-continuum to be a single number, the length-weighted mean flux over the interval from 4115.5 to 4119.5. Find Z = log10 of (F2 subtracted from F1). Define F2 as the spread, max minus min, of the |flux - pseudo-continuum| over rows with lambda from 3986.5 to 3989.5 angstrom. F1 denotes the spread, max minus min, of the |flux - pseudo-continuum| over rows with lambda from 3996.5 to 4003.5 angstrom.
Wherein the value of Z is -1.0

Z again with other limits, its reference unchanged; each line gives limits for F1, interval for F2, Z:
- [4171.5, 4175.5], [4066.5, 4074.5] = -1.0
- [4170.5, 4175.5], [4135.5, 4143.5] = -0.8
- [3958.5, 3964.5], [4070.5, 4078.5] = -0.7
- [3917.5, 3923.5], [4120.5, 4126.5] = -1.4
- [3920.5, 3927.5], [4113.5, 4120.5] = -1.6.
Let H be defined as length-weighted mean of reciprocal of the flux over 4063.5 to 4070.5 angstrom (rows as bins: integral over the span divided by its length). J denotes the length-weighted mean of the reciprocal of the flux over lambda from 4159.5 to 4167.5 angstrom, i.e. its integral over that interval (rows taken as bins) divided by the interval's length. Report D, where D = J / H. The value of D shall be 0.8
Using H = 1.31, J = 1.11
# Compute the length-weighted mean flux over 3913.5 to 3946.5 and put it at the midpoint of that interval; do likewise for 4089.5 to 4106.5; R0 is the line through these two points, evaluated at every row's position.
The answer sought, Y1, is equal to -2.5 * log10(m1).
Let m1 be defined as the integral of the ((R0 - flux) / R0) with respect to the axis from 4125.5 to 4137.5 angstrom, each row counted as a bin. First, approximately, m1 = 1.0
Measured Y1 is 0.0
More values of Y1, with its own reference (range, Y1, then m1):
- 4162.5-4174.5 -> -0.3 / 1.3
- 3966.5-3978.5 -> -1.5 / 3.9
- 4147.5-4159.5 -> -0.5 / 1.5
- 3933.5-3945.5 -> -1.0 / 2.5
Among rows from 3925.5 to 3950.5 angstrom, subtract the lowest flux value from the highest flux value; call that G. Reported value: 0.60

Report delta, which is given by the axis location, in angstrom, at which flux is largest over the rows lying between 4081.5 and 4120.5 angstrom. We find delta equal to 4117 angstrom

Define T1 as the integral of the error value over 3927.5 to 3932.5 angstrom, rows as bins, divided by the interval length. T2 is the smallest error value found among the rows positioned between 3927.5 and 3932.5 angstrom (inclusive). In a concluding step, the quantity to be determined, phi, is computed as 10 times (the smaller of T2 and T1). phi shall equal 0.420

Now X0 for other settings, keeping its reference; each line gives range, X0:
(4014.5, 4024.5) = 4017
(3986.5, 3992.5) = 3987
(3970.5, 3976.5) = 3971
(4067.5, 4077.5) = 4077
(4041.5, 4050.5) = 4046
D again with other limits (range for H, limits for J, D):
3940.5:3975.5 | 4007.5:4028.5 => 0.4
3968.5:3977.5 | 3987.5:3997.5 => 0.4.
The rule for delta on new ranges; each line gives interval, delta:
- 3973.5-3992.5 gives 3988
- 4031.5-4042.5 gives 4039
